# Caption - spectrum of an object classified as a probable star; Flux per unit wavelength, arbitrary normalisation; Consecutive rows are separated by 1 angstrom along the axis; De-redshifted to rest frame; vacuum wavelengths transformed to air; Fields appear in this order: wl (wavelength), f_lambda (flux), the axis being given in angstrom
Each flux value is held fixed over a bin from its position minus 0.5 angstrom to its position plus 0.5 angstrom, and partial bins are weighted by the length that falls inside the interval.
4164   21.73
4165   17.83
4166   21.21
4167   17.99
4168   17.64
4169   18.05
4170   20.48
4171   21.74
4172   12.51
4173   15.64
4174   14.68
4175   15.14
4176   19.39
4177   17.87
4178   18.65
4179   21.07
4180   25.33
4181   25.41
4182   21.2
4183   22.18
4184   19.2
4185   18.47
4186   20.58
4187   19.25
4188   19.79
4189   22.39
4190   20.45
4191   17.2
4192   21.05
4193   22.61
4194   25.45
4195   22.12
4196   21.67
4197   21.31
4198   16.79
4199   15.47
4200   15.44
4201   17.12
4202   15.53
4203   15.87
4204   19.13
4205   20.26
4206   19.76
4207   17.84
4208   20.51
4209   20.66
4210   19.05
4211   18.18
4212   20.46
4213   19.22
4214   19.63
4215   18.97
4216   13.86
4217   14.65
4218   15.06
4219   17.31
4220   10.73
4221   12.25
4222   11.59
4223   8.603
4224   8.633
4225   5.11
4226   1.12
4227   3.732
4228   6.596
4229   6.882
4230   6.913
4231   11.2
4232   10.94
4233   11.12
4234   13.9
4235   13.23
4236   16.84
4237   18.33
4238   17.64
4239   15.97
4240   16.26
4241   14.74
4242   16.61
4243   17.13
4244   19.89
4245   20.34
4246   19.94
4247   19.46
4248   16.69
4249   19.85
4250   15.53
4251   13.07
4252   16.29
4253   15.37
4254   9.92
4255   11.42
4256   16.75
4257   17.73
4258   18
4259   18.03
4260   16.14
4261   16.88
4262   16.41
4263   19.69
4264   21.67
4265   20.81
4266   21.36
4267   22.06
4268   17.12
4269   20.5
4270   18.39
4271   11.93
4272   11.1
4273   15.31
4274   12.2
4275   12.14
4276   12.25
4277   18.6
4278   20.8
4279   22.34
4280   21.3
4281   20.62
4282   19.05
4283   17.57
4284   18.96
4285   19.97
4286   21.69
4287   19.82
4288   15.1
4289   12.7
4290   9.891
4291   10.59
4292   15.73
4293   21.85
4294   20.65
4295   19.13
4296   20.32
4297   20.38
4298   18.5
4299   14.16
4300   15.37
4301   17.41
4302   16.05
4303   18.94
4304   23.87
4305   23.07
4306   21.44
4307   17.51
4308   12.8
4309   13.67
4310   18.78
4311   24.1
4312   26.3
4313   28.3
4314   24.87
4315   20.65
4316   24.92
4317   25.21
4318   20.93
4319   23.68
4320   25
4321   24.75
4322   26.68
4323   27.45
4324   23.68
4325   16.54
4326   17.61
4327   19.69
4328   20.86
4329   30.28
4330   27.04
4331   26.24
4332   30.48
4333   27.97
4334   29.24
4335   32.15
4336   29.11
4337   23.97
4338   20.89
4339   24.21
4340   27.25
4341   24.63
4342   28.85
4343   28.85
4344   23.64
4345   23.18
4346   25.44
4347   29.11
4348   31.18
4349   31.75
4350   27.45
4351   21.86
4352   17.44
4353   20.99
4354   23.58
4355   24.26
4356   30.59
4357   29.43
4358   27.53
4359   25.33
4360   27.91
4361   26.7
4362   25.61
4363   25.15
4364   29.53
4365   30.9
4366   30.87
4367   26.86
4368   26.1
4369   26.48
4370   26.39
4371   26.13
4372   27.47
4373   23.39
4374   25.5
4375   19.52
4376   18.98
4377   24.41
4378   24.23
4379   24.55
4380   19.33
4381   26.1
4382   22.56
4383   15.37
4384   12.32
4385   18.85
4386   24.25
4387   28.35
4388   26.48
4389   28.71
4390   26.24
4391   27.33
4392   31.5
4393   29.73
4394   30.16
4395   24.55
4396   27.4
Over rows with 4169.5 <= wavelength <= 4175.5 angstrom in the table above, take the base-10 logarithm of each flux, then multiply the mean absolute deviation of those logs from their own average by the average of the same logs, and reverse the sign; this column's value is -0.089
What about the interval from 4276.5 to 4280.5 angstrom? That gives -0.031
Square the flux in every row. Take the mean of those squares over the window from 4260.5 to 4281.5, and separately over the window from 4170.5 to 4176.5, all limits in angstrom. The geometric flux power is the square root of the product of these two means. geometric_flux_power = 306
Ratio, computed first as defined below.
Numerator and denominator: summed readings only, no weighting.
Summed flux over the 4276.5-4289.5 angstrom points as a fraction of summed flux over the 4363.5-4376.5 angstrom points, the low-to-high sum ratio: 0.74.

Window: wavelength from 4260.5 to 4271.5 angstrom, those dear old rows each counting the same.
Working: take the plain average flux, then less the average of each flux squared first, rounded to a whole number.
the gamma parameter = -343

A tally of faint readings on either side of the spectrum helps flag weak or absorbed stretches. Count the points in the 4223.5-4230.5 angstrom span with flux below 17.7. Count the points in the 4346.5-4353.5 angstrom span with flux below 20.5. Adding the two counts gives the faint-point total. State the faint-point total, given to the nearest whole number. 8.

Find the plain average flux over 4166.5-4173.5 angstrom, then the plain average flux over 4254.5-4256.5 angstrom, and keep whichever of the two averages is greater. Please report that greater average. 17.7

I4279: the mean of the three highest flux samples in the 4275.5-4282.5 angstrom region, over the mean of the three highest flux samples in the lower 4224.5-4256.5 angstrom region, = 1.1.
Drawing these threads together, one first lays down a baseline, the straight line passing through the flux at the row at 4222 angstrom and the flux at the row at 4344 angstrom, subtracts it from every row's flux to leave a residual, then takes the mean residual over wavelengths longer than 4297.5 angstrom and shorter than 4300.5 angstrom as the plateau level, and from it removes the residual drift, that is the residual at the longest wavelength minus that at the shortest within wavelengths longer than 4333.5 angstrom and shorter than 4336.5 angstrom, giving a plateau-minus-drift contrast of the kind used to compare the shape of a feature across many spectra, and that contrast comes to -3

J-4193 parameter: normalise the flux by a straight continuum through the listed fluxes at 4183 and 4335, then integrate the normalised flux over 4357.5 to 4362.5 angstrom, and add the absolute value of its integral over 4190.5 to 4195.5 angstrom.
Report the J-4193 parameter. 8.7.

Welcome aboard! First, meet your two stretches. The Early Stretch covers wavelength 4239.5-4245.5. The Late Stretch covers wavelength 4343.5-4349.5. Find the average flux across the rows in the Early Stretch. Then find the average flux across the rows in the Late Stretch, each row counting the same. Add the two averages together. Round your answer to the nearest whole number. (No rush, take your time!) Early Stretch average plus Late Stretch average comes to 45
